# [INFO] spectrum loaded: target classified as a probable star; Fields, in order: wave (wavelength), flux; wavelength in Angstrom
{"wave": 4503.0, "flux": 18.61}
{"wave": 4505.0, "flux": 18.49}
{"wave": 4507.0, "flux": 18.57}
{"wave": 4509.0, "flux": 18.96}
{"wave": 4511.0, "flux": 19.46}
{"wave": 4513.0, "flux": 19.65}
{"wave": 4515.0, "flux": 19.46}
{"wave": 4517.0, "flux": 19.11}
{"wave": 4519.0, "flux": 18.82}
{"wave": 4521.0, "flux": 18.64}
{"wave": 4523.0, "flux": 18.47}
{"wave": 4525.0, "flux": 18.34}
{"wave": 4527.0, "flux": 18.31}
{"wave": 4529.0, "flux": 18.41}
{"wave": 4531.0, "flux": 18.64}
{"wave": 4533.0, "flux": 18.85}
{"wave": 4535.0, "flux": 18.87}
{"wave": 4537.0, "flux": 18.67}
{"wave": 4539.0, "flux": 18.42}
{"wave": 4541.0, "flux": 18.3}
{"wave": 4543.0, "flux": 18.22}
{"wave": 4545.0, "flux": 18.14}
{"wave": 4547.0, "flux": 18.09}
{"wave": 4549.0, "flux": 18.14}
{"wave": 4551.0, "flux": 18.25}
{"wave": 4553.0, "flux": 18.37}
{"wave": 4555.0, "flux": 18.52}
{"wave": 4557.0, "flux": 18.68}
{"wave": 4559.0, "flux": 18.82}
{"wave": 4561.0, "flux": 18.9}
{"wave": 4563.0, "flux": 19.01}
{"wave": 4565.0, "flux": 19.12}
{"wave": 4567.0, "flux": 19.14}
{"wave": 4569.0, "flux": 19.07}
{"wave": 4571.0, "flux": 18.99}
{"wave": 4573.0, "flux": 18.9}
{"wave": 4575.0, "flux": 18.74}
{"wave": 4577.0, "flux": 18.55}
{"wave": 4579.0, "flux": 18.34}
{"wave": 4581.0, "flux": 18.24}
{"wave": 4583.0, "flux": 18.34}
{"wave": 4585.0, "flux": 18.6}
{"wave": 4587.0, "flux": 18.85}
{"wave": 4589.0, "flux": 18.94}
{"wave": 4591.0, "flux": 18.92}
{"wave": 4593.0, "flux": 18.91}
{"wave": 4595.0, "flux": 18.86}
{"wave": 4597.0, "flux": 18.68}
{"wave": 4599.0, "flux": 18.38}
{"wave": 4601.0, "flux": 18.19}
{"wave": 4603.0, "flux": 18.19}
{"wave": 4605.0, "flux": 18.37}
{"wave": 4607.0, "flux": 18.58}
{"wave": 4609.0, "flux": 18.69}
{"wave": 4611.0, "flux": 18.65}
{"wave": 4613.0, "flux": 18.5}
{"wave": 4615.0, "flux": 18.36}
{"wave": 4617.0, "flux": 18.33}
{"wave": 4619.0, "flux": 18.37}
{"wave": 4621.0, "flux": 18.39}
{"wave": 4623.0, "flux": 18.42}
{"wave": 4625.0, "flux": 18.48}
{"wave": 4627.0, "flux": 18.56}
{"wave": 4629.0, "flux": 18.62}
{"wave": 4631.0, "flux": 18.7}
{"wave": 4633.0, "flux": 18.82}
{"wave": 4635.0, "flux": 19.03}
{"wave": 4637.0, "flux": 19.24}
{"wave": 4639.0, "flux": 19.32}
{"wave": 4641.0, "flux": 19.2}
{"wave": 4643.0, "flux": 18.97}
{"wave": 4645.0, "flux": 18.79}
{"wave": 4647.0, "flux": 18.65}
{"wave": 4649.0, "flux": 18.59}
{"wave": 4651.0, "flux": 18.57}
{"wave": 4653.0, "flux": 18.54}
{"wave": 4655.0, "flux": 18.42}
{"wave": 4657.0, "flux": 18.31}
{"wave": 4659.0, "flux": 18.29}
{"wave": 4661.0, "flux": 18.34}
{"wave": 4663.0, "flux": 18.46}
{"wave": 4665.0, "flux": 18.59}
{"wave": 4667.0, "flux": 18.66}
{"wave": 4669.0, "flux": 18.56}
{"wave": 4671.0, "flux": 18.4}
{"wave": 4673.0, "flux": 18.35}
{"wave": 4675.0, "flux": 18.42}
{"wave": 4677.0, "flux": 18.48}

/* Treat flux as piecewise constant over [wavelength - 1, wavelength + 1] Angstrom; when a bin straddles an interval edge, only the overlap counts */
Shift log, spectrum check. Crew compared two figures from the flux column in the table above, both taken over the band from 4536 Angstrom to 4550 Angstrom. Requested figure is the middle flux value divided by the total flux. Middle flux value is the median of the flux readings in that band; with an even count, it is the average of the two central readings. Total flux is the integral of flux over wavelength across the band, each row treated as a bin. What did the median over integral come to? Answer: 0.071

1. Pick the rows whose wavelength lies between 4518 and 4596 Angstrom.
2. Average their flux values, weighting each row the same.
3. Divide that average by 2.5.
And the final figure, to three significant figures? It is 7.45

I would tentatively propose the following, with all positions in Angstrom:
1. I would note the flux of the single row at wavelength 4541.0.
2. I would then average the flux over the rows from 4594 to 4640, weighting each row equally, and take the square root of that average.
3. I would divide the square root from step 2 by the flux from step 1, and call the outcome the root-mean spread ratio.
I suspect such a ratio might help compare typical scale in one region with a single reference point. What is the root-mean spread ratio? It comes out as 0.236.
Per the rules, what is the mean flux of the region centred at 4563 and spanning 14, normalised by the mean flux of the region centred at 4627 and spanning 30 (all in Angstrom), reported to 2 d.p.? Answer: 1.01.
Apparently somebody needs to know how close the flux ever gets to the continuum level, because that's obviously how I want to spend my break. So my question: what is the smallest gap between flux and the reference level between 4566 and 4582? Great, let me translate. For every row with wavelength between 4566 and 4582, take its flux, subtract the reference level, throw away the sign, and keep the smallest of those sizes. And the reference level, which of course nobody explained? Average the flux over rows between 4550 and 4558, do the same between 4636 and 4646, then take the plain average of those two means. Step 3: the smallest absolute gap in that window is 0.04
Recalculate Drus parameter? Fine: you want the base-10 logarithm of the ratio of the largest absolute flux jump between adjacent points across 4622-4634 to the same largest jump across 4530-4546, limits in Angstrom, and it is -0.32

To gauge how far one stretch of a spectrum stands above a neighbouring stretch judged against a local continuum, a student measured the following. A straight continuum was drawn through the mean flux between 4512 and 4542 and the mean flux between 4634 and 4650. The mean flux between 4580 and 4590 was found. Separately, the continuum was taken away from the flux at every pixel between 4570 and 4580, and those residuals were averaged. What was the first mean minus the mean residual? 18.7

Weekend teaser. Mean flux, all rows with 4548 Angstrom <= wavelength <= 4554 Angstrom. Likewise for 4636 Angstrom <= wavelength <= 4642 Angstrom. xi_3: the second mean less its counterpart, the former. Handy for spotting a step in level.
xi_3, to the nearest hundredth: 1.00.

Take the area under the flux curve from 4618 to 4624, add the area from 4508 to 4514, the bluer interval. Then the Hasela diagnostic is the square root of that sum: 15.0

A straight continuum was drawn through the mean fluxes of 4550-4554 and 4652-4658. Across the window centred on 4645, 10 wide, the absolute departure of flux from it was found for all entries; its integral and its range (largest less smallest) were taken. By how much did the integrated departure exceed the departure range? 3.7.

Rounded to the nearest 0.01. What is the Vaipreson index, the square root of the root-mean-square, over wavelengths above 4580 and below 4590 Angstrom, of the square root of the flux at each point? 2.08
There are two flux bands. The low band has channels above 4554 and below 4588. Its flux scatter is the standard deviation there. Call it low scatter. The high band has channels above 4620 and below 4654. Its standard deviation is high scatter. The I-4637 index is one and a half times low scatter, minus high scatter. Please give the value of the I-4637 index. 0.13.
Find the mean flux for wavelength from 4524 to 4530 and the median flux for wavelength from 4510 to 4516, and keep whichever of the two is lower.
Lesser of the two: 18.4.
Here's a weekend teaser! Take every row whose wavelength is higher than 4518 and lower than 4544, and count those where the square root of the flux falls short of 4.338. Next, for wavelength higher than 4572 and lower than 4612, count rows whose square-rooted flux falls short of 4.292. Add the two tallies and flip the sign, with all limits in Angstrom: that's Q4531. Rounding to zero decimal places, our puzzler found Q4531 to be -17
